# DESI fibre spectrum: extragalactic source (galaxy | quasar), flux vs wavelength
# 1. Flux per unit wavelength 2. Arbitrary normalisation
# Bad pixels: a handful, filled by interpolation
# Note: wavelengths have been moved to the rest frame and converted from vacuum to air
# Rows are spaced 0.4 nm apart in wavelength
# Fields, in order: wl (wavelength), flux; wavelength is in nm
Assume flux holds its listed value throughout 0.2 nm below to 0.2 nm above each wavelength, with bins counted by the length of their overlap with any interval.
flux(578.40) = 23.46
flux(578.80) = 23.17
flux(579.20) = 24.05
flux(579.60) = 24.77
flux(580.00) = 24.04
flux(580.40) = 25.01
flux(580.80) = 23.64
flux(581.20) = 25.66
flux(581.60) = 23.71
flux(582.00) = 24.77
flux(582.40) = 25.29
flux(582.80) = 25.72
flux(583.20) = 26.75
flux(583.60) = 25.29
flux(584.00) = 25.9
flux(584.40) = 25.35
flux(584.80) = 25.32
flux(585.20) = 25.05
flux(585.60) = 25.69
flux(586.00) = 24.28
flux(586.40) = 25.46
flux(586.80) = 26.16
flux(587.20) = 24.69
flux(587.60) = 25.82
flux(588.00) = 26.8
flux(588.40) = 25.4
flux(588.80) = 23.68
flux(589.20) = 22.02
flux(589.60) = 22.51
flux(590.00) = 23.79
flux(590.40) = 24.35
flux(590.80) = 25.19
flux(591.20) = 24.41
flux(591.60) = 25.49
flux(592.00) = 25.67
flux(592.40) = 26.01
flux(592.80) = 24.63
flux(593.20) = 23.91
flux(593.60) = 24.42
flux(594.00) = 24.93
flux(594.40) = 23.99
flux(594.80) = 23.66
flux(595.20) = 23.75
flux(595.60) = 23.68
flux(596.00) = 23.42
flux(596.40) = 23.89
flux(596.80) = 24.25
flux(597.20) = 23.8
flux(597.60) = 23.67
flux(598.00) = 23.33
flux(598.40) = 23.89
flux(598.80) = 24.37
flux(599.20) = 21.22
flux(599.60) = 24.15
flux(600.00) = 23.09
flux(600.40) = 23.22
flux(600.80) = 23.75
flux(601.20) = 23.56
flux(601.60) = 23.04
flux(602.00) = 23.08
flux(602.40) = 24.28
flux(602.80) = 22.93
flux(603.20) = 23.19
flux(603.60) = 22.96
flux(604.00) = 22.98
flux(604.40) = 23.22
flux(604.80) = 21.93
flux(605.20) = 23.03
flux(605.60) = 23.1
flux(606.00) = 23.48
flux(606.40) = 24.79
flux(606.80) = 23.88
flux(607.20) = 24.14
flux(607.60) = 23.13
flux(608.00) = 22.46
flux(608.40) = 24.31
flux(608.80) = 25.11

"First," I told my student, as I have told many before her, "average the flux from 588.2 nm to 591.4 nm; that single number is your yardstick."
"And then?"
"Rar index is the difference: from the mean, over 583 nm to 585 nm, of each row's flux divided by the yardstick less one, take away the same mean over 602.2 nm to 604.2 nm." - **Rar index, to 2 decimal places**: 0.10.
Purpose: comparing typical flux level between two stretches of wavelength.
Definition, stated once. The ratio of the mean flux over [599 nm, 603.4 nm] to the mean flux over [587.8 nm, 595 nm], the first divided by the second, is 0.948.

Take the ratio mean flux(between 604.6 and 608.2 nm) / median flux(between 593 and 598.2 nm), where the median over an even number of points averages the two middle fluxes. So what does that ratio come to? 0.98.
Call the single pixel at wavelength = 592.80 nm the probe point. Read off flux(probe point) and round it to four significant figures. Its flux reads 24.63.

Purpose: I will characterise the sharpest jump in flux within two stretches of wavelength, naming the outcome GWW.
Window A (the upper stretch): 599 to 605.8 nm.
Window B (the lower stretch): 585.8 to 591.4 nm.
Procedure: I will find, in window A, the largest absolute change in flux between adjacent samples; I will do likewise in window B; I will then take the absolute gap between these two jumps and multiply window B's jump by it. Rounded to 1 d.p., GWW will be 2.1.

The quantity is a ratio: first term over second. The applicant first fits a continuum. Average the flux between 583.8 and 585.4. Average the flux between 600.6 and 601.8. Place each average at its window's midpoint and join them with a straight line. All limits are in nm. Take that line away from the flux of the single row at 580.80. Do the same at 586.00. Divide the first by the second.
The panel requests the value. 2.3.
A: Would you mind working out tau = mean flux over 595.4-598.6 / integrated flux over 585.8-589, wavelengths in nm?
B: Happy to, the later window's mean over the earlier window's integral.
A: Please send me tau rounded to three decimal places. 0.293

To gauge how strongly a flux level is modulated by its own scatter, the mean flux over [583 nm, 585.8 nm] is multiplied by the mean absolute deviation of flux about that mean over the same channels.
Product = 10.8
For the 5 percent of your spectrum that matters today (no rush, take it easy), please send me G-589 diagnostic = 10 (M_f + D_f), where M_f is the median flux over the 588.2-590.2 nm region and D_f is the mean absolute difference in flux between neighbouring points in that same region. 250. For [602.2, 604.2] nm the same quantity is 234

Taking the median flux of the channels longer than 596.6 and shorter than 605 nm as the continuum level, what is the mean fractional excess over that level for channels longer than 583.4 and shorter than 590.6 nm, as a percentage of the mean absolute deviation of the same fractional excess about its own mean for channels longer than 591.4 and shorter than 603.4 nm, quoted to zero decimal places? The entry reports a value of 256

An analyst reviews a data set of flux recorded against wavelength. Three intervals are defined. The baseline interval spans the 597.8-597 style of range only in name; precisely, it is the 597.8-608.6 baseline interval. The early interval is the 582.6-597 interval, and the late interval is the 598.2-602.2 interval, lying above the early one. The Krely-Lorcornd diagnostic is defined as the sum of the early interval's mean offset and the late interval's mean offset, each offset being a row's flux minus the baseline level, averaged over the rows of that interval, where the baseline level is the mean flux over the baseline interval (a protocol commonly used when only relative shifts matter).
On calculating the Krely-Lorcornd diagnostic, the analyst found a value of 1.4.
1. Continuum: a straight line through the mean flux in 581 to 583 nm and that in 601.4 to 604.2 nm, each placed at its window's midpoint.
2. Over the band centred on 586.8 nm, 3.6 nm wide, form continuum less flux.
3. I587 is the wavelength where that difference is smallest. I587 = 588.00 nm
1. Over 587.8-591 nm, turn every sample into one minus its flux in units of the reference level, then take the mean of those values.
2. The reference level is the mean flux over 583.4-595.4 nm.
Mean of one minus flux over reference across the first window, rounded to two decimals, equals 0.02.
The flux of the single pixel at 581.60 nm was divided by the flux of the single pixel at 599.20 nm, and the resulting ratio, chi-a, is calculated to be 1.12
